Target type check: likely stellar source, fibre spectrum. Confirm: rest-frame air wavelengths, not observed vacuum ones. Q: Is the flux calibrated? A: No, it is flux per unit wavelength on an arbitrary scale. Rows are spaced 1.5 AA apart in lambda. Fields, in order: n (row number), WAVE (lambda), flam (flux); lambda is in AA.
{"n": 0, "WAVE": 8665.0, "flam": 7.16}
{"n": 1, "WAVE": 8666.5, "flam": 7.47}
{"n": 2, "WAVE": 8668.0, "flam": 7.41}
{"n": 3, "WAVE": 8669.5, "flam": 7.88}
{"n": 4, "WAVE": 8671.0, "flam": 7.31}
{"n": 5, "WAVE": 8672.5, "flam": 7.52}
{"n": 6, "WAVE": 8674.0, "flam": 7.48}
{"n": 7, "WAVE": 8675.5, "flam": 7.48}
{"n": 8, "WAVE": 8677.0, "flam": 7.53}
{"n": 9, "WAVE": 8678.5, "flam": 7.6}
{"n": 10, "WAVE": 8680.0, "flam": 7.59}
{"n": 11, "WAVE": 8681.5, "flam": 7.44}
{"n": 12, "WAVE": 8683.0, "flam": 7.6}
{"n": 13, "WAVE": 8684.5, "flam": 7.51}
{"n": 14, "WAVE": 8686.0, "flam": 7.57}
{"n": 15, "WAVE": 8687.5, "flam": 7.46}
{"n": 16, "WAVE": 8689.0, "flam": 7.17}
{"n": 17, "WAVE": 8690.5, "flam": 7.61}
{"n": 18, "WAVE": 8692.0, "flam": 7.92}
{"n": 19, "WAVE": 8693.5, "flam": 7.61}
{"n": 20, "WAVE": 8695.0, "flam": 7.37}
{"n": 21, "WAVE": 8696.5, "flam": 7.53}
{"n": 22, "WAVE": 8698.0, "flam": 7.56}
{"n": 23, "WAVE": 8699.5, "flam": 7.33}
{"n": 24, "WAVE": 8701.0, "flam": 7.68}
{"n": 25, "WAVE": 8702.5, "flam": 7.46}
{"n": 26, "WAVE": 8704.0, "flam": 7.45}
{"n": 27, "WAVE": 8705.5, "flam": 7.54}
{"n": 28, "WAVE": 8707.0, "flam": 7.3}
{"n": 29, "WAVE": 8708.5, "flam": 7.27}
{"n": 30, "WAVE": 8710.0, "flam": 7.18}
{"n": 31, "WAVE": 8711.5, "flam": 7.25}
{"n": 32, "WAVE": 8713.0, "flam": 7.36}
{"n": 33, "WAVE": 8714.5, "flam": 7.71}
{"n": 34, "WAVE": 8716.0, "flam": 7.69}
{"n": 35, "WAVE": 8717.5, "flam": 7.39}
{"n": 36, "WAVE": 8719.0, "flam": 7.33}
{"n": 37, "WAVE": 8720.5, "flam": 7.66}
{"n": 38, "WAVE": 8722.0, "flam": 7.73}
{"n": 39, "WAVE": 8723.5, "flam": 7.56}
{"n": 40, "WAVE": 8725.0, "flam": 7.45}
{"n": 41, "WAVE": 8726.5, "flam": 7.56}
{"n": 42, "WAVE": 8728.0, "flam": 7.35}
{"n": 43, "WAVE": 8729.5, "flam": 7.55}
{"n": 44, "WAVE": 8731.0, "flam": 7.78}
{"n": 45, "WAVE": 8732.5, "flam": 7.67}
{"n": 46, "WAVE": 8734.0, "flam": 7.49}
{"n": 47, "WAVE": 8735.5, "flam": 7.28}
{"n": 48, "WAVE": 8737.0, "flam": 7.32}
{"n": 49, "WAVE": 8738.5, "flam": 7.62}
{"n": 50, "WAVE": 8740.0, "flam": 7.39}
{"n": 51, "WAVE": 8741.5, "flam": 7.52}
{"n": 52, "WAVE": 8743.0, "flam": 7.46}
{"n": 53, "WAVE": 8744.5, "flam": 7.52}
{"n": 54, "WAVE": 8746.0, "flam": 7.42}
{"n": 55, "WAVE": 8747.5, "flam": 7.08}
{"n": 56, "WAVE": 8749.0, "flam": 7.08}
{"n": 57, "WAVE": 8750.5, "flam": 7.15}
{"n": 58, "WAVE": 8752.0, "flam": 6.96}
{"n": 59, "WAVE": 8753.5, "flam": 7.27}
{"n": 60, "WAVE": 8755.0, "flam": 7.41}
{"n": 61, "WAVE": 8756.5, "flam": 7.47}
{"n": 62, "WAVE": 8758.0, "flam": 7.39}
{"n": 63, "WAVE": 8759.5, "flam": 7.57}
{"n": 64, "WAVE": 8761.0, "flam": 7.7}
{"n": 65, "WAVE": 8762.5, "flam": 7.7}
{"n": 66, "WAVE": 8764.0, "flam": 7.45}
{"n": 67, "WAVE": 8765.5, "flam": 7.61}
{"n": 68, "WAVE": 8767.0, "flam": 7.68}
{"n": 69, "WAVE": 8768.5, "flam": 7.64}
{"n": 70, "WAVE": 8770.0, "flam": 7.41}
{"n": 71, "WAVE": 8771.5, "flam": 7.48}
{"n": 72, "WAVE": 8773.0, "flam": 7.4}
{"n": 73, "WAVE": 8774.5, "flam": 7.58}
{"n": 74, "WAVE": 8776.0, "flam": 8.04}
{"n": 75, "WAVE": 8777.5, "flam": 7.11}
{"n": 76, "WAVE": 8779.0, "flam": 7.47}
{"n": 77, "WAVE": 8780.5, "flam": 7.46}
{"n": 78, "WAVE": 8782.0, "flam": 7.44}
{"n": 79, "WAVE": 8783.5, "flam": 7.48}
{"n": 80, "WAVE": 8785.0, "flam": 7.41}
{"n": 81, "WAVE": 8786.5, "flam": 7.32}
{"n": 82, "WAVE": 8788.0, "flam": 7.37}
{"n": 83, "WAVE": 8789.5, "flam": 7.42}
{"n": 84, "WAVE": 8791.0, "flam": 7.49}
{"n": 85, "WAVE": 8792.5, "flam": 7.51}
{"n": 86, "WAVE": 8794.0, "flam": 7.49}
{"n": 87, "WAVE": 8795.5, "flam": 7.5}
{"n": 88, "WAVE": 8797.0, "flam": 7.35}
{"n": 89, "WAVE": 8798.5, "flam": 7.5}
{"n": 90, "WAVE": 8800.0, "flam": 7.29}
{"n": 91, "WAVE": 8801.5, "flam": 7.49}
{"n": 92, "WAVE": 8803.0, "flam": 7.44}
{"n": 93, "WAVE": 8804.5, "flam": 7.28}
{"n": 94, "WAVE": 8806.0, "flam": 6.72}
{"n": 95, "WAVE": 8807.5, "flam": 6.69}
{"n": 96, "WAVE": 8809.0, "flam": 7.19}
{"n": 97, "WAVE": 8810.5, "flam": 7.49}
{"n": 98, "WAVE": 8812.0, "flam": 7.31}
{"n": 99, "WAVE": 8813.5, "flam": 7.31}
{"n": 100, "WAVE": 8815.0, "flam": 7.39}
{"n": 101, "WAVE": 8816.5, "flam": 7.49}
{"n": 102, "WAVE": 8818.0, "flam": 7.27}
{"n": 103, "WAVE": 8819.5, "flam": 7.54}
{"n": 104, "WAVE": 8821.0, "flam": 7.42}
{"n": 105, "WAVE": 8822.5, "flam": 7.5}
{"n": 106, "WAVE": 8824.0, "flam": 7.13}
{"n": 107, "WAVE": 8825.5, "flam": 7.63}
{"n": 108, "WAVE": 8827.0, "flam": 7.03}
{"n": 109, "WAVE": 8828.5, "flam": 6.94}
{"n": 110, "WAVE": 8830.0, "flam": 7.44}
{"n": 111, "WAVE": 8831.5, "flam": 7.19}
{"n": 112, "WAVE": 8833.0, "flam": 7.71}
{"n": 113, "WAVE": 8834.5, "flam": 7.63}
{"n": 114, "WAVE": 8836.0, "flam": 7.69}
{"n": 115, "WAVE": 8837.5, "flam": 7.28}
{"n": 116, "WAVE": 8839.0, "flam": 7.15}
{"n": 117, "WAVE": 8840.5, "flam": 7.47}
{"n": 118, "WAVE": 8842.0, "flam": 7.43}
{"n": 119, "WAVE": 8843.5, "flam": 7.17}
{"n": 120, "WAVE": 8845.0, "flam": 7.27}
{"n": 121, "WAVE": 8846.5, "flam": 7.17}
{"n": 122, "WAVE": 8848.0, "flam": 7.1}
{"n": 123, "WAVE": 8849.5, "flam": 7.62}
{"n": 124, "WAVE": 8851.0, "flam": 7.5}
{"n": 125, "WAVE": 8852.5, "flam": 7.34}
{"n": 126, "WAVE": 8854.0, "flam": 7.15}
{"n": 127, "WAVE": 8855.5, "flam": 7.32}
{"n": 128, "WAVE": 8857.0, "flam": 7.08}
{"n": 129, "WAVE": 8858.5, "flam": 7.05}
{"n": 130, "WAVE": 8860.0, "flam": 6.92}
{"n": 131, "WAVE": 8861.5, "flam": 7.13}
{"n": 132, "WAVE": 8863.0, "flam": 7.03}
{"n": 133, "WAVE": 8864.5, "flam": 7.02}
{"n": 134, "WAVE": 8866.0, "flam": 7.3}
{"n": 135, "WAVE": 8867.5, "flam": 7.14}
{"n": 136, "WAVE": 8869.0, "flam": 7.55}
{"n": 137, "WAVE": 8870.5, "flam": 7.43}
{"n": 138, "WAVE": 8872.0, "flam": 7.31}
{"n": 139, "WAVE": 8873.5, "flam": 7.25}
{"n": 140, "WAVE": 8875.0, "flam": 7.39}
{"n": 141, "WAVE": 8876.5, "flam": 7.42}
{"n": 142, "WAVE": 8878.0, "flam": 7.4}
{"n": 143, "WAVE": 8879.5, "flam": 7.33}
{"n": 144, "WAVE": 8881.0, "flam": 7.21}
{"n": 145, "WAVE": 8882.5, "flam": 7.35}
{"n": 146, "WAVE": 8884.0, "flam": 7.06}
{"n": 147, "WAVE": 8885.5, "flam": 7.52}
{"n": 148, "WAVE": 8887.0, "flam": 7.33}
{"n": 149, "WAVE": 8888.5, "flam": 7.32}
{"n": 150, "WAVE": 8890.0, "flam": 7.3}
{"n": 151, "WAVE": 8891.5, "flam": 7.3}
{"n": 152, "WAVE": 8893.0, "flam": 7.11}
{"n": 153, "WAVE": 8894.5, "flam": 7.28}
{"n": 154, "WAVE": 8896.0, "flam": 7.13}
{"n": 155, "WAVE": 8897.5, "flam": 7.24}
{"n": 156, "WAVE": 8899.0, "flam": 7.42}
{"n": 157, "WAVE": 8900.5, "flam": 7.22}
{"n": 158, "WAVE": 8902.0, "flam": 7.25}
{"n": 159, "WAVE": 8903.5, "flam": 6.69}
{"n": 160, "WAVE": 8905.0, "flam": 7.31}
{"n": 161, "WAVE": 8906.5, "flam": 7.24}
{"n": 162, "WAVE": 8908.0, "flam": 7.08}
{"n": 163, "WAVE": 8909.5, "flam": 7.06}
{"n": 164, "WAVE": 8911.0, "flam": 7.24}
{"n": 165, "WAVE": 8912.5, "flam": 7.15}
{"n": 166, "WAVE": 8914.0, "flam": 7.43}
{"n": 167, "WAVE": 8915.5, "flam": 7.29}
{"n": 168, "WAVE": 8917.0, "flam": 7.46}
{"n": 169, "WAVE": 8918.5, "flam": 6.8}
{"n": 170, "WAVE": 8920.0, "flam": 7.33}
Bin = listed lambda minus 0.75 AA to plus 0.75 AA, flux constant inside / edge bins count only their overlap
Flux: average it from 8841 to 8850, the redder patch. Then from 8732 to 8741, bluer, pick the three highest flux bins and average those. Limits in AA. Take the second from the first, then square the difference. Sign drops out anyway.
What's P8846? 0.09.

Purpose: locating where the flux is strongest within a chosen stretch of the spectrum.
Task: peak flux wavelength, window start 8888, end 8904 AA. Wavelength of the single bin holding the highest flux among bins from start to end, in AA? 8899.0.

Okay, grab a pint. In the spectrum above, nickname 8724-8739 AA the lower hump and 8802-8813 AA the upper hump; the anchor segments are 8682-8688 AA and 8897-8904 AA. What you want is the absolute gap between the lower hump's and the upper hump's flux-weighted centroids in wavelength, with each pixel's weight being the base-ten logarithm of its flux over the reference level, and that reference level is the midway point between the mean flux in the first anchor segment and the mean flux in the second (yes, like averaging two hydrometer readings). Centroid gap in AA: 75.6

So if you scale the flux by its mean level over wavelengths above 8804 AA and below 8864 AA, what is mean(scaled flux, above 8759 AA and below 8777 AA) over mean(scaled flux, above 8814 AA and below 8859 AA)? 1.04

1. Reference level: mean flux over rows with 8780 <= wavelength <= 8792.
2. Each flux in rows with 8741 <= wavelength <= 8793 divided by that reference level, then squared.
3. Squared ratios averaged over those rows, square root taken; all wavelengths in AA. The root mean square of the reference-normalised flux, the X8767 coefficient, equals 1.00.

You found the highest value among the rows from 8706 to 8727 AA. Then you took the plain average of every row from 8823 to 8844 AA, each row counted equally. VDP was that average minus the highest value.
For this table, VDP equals -0.38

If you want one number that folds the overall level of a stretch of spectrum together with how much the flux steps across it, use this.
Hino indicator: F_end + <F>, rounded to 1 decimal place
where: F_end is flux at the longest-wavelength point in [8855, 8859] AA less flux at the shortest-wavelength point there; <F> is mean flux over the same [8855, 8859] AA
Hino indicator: 6.9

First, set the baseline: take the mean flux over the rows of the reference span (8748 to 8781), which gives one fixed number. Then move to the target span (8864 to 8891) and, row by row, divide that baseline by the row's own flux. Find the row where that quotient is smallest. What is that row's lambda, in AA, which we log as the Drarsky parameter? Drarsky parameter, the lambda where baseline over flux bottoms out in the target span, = 8869.0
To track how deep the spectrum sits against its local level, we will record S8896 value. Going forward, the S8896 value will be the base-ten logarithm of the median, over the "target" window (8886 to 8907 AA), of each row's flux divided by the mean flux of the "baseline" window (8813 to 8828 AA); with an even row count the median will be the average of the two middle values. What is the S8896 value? -0.006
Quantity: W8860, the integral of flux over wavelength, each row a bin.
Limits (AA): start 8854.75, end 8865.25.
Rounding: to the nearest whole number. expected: 74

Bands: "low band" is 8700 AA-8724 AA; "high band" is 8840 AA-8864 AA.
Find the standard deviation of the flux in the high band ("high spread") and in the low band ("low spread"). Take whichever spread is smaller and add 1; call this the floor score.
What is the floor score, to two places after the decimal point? 1.18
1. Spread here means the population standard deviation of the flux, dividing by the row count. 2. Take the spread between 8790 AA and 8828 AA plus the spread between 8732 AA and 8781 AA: 0.447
